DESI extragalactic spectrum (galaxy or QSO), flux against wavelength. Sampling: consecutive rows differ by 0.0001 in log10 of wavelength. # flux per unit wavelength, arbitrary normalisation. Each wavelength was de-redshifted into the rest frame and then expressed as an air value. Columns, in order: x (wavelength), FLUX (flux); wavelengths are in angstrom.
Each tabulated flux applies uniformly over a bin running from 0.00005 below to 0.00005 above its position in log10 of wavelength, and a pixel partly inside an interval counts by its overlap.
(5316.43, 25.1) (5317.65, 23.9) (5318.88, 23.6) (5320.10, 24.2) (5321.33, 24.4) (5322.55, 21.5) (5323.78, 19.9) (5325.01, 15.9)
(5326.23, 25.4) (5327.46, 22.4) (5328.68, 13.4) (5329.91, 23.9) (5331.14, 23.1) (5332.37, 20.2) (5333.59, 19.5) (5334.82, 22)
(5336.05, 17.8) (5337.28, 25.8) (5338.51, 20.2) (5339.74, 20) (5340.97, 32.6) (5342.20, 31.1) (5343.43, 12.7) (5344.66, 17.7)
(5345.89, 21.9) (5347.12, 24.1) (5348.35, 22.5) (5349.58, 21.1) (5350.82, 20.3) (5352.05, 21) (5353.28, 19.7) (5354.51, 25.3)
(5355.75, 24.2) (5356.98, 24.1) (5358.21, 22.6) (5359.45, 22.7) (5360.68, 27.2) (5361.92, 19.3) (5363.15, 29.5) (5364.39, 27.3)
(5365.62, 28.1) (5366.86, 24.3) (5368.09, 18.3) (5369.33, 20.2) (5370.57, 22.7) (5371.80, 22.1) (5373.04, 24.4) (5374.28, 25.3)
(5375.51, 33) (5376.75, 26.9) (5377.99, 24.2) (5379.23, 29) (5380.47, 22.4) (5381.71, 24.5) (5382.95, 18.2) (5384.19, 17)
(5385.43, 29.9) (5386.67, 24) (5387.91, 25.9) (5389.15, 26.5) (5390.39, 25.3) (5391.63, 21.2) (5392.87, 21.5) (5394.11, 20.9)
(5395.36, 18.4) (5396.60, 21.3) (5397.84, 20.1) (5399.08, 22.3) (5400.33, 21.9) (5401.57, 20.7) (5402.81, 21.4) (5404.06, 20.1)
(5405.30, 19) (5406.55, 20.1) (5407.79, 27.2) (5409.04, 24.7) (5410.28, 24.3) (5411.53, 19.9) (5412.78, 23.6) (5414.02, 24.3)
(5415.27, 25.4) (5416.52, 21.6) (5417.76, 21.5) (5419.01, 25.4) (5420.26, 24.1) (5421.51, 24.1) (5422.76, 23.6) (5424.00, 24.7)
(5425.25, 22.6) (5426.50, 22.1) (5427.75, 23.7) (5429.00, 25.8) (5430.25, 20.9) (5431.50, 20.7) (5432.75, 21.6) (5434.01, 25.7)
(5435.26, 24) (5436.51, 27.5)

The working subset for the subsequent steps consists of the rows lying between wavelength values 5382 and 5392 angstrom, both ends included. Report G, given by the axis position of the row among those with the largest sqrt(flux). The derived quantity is 5385.43 angstrom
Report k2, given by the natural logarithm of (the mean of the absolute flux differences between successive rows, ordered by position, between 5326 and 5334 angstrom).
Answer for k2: 1.5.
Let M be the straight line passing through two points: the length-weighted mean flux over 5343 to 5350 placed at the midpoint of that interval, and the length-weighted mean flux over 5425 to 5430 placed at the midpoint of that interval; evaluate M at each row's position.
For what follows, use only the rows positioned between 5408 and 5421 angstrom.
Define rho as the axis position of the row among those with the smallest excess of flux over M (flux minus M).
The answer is 5411.53 angstrom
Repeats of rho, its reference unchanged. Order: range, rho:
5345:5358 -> 5353.28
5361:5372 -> 5368.09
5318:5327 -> 5325.01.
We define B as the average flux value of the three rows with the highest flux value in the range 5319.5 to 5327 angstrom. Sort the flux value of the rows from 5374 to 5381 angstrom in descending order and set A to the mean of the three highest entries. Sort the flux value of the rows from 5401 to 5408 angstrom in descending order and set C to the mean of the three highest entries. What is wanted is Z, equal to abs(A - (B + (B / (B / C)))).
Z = 18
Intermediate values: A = 30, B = 24.7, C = 23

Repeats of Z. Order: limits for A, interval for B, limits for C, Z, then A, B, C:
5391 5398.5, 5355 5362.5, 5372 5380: 33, 21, 25.2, 30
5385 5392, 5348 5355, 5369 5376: 23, 27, 23.0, 28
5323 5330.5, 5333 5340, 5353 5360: 23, 24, 22.7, 25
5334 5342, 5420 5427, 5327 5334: 21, 27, 24.3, 23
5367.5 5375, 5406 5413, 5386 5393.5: 27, 24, 25.4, 26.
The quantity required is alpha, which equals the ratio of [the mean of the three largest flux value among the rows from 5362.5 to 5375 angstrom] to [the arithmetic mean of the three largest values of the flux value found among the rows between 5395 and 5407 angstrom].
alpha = 1.29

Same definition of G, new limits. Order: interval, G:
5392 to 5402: 5399.08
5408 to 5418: 5415.27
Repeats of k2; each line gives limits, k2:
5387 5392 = 0.7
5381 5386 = 1.9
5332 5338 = 1.3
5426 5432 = 0.8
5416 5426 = 0.3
